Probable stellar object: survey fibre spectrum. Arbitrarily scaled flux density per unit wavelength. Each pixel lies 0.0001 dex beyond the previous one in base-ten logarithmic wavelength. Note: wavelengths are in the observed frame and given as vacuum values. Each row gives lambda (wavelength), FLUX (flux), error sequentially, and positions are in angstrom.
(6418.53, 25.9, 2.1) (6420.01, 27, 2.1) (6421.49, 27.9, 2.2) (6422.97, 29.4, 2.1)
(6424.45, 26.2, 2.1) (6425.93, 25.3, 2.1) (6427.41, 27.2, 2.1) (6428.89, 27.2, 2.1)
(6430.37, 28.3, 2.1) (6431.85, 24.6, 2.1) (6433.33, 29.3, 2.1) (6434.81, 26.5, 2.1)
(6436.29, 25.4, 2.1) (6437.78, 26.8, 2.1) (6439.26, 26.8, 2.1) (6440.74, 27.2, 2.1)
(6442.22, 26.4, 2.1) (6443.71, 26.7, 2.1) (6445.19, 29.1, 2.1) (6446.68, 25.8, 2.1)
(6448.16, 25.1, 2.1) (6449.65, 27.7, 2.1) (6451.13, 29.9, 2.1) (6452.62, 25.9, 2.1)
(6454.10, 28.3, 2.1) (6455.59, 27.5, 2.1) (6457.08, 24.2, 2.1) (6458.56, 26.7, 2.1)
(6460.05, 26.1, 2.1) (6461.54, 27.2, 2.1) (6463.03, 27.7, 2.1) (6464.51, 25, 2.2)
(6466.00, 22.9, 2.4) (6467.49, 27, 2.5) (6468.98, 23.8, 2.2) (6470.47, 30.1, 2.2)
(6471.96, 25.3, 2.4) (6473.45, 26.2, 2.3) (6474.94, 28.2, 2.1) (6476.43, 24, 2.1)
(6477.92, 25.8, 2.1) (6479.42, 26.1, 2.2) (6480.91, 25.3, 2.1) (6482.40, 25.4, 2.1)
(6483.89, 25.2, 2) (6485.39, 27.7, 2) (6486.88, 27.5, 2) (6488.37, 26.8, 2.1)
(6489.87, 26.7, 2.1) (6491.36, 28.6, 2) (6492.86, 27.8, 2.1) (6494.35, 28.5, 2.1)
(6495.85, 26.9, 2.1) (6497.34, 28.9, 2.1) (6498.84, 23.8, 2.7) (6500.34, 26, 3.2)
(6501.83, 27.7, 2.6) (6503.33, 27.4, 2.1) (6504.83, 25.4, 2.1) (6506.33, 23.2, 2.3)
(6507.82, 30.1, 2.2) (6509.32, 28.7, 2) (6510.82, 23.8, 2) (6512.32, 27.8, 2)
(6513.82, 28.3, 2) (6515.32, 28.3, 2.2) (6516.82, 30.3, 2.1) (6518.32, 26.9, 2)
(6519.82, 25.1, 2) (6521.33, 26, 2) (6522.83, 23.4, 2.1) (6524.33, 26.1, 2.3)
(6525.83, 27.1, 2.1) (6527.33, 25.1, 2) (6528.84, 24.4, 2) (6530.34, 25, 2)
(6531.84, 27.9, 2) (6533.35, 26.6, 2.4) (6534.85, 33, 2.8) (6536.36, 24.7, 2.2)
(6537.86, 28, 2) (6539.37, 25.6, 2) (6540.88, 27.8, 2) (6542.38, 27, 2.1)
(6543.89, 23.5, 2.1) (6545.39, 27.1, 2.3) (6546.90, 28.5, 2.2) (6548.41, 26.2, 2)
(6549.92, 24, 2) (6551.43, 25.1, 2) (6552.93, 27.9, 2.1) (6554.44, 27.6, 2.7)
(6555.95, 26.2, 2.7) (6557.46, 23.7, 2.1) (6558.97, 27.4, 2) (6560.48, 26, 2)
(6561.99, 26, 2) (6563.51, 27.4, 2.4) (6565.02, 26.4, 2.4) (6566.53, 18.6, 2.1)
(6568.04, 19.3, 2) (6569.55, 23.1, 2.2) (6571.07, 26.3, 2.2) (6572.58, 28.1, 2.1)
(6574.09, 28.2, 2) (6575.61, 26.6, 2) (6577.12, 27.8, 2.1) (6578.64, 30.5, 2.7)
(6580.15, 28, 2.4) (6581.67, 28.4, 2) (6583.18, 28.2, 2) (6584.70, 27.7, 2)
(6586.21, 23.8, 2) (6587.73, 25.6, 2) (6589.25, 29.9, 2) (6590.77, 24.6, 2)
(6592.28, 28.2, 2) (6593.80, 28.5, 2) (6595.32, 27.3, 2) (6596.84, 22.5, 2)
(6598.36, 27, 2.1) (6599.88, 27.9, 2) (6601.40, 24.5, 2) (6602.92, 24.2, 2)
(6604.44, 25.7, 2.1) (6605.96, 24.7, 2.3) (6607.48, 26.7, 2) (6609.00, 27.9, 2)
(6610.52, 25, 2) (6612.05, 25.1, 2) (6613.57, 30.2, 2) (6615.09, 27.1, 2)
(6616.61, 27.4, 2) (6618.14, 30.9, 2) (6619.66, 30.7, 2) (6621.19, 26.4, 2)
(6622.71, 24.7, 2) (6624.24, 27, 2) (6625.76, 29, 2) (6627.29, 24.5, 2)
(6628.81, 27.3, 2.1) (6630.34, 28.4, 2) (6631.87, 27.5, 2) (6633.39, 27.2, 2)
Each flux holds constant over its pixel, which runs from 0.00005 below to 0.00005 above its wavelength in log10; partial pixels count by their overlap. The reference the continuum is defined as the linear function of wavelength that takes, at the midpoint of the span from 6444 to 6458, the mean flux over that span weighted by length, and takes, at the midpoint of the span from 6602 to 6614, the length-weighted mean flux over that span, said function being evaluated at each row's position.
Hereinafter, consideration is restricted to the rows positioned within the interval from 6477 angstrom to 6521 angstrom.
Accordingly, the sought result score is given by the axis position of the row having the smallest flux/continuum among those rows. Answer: 6506.33 angstrom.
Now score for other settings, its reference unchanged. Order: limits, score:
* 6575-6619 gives 6596.84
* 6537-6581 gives 6566.53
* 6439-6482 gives 6466.00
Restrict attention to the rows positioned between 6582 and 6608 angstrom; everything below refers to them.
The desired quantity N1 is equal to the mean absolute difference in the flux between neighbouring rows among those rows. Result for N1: 2.5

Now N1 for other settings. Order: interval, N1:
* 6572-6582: 1.4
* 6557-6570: 2.5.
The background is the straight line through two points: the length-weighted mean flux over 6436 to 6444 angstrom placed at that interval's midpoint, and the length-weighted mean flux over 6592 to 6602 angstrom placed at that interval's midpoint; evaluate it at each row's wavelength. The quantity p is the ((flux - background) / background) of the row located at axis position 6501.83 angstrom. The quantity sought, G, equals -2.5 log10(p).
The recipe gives 3.4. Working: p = 0.04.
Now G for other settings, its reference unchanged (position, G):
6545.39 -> 4.2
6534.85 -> 1.5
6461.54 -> 4.1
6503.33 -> 3.7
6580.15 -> 3.1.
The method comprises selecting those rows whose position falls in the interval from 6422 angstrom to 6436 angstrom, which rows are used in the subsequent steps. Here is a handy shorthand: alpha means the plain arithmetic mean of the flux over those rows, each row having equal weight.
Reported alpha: 27.11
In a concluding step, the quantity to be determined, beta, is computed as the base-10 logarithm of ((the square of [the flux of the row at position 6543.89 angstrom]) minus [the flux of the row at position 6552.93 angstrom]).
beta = 2.72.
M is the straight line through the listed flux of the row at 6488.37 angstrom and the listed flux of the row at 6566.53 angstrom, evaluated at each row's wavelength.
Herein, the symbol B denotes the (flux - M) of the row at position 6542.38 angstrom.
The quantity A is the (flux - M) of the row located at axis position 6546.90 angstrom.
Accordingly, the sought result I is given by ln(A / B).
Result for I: 0.3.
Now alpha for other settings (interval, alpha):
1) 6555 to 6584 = 26.12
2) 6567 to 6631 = 26.78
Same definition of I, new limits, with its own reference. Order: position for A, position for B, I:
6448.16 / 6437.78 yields 0.1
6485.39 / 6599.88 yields -3.1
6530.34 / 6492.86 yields 0.6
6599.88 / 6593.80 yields 0.0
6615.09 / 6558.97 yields 0.5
